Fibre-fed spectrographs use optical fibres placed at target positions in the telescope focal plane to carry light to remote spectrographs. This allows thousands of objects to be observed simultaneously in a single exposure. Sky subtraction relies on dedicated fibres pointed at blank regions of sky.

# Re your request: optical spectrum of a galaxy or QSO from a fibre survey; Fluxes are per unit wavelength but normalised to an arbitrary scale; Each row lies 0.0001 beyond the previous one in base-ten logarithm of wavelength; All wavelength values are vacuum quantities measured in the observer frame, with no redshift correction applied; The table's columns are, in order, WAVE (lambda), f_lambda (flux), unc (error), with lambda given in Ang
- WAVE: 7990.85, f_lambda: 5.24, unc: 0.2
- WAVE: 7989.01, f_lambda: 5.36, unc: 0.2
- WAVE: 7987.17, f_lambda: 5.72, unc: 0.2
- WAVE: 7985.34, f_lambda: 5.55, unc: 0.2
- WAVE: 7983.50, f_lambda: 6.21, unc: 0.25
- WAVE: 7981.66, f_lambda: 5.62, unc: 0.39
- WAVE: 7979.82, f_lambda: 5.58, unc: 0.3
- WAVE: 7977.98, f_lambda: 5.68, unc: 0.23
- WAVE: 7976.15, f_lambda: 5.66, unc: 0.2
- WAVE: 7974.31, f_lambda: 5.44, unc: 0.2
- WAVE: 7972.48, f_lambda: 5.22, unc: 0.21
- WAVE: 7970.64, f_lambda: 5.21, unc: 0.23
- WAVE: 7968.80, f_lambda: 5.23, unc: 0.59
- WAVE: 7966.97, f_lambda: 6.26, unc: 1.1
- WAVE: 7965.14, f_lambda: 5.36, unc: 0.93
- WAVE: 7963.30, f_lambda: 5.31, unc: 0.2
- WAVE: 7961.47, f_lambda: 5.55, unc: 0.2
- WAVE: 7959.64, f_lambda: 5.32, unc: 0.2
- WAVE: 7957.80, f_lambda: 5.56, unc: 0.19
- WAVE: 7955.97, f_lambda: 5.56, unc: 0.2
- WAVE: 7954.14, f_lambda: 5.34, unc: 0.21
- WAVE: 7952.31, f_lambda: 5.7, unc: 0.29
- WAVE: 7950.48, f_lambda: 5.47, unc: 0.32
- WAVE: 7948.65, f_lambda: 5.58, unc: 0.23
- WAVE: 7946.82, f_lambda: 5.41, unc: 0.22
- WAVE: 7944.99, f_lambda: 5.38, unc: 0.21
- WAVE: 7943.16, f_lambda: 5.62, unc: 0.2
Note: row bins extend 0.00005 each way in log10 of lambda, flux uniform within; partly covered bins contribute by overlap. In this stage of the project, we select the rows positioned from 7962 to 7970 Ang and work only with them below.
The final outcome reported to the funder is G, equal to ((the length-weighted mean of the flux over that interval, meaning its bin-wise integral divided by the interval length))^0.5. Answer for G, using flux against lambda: 2.35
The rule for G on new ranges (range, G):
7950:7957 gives 2.35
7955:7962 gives 2.34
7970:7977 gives 2.32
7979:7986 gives 2.40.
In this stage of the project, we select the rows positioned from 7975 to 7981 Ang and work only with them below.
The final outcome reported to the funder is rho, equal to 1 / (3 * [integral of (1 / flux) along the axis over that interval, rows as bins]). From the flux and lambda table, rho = 0.31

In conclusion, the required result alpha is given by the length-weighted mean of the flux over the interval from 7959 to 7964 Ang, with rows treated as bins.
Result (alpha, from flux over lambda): 5.41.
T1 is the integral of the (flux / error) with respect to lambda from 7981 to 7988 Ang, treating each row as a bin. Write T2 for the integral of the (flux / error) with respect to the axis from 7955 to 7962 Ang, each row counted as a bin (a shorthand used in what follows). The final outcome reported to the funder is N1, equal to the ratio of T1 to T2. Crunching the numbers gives 0.9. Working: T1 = 169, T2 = 195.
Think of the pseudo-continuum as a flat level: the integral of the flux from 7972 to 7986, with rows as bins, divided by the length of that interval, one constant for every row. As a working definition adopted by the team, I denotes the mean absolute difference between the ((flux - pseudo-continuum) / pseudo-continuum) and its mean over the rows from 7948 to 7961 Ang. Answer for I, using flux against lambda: 0.02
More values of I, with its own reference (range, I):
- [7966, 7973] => 0.07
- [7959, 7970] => 0.05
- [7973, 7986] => 0.03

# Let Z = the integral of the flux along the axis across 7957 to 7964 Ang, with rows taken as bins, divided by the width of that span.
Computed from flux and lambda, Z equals 5.44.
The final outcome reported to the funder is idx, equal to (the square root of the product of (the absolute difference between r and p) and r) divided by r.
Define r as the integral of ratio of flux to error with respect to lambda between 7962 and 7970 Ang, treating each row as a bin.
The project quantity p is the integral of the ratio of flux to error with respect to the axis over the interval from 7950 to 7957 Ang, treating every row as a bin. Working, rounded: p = 161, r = 103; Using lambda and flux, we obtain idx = 0.7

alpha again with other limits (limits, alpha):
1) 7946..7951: 5.49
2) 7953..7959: 5.48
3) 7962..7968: 5.64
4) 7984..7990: 5.59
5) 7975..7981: 5.63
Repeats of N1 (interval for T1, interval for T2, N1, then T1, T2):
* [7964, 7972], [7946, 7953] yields 0.6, 95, 150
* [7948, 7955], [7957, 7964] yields 0.8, 150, 193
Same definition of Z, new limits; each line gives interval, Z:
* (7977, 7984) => 5.74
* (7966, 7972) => 5.54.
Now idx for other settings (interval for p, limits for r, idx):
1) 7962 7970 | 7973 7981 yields 0.7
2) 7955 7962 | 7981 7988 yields 0.4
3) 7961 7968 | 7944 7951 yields 0.6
